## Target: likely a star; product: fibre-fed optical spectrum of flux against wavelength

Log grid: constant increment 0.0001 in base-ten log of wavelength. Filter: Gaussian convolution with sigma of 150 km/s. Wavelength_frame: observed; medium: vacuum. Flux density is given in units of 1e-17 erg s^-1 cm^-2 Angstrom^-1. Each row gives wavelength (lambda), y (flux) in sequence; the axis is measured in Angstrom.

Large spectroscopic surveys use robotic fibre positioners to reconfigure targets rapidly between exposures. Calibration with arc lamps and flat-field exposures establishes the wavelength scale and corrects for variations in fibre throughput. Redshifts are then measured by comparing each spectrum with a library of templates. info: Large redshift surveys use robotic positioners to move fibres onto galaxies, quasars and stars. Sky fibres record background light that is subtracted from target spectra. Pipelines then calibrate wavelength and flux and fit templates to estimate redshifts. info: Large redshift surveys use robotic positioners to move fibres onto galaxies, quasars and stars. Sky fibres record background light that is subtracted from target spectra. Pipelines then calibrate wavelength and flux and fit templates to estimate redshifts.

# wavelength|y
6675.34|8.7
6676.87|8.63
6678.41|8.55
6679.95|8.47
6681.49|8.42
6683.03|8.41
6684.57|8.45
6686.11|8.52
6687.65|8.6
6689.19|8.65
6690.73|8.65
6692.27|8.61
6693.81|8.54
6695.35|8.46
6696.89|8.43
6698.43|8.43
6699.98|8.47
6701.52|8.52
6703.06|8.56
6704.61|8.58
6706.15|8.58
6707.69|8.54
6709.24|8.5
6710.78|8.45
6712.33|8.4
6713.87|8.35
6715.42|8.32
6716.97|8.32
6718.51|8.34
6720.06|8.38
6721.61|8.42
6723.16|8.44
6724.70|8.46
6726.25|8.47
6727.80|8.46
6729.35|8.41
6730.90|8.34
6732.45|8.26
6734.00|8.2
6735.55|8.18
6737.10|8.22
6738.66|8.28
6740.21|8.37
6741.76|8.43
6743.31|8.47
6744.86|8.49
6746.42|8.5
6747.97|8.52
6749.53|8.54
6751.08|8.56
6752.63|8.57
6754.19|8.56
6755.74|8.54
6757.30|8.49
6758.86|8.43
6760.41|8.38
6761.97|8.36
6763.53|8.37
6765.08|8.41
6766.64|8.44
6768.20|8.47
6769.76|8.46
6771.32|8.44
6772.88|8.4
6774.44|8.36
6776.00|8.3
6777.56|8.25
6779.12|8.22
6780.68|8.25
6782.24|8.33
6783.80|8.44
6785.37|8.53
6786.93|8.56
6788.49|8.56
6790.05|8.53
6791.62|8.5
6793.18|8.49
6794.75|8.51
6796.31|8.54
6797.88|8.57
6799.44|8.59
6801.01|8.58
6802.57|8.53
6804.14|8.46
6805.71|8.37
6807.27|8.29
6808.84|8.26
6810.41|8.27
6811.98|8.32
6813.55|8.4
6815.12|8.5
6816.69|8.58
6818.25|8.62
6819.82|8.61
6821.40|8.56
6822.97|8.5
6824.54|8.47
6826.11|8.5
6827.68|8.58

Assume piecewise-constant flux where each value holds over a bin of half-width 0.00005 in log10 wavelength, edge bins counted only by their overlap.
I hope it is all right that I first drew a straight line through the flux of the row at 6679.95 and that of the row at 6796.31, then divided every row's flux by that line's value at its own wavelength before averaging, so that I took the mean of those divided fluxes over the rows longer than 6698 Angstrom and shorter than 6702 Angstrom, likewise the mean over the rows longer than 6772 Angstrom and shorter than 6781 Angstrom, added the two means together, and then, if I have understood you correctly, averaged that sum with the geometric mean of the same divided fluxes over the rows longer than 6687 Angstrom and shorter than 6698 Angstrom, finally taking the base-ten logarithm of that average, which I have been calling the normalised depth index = 0.173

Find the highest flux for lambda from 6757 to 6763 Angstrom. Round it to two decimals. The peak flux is 8.49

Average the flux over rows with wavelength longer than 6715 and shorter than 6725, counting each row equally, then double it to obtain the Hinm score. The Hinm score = 16.8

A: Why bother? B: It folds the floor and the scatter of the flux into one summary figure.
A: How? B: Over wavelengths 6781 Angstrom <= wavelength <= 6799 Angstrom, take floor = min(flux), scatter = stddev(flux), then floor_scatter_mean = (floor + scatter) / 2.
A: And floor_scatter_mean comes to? 4.20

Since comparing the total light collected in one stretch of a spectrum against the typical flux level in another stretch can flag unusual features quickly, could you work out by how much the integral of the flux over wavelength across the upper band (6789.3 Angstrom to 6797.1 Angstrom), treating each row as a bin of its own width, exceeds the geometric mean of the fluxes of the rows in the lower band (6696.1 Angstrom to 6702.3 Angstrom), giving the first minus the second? 58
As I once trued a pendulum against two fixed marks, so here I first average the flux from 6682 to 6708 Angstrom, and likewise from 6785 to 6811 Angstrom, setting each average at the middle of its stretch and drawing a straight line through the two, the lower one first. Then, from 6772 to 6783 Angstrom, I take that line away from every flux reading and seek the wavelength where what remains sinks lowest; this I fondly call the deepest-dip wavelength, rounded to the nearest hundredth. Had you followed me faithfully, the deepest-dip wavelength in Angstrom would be 6779.12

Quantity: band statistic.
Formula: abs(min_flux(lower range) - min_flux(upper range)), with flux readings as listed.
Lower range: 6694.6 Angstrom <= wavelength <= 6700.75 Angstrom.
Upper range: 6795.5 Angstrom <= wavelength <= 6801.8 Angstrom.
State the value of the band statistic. 0.11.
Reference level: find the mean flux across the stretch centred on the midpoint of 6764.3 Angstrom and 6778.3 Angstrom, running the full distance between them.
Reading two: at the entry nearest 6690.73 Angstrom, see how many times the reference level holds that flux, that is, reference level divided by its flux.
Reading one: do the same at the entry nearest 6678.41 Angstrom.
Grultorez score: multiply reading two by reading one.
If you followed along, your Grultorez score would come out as 0.952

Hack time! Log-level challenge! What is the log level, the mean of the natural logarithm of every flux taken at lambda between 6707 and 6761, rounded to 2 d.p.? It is 2.13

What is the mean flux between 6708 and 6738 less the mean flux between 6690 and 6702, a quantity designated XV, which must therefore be -0.15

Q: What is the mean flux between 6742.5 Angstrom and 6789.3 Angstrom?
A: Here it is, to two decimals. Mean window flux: 8.44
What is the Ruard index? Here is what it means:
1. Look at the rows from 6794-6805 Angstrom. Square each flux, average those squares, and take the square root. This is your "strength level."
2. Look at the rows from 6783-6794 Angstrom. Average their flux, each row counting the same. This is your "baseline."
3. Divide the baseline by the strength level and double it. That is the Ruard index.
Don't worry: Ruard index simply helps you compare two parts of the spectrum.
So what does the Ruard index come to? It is 1.99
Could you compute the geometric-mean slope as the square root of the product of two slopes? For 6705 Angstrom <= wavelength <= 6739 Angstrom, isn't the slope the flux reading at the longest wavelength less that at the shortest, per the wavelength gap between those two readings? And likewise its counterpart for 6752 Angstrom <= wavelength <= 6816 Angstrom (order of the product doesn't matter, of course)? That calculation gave 0.0032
